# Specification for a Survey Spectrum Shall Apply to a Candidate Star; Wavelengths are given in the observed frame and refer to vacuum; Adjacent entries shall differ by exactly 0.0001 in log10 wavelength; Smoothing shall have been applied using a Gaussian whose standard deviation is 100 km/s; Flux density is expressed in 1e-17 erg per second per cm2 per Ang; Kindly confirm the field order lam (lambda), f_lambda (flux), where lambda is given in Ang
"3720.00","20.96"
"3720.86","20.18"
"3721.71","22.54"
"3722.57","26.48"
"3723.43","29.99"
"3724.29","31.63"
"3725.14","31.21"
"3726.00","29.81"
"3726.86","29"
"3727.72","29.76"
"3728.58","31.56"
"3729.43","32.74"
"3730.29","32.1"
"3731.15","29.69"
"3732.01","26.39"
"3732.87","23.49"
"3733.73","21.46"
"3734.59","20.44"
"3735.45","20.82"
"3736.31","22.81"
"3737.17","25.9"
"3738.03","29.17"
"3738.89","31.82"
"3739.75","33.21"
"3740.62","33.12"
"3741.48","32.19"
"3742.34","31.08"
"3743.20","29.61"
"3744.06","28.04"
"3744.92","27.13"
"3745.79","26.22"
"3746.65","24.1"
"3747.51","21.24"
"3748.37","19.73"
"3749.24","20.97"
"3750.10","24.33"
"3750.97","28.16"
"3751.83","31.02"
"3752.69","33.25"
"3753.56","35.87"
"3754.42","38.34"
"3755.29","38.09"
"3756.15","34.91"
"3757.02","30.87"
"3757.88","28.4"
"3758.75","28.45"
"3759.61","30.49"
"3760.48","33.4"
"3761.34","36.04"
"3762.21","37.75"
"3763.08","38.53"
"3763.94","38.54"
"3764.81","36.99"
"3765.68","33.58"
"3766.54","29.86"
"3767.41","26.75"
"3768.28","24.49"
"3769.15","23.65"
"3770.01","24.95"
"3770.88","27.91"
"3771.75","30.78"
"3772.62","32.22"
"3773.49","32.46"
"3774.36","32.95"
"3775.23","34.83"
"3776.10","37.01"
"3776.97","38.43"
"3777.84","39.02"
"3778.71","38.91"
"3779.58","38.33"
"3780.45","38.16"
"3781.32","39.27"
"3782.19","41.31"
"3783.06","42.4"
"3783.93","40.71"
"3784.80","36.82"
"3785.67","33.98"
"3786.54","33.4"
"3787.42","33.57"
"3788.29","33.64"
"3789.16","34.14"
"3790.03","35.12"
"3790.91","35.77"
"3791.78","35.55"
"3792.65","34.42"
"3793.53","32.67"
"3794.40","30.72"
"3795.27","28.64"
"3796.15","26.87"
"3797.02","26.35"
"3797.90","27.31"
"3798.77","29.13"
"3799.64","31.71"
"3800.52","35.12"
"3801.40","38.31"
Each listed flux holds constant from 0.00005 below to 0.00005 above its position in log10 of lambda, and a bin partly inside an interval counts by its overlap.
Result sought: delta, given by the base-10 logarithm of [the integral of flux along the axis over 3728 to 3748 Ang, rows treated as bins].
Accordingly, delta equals 2.74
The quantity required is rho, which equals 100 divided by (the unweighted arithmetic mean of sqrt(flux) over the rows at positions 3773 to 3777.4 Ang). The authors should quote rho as 16.9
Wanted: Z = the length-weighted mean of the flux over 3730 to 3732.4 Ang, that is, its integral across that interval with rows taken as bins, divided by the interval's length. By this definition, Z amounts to 29.3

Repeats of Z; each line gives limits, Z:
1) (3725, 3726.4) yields 30.3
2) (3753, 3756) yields 37.0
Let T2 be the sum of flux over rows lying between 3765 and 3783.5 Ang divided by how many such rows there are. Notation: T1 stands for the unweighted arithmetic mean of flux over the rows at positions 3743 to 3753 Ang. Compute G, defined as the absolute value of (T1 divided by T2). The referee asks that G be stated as 0.8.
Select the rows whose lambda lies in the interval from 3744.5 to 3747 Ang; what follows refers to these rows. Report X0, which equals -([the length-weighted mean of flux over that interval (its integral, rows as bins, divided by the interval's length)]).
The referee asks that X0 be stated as -26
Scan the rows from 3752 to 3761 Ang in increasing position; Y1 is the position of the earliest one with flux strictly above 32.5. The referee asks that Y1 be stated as 3752.69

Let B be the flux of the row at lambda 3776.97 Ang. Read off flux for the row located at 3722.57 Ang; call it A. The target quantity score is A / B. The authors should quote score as 0.69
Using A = 26.48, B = 38.43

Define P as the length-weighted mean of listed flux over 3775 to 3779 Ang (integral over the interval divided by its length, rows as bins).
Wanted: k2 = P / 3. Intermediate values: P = 38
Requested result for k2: 12.6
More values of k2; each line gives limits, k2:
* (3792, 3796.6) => 10.3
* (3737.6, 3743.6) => 10.5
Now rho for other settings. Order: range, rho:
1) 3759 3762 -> 17.3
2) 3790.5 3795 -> 17.2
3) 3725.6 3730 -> 18.1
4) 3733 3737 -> 21.6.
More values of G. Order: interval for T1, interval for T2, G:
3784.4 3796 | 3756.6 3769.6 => 1.1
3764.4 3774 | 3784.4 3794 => 0.9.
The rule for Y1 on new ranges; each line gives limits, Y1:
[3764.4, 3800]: 3764.81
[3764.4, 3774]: 3764.81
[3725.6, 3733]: 3729.43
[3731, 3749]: 3739.75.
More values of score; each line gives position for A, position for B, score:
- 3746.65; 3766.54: 0.81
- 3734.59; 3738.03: 0.70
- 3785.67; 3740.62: 1.03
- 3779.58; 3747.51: 1.80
